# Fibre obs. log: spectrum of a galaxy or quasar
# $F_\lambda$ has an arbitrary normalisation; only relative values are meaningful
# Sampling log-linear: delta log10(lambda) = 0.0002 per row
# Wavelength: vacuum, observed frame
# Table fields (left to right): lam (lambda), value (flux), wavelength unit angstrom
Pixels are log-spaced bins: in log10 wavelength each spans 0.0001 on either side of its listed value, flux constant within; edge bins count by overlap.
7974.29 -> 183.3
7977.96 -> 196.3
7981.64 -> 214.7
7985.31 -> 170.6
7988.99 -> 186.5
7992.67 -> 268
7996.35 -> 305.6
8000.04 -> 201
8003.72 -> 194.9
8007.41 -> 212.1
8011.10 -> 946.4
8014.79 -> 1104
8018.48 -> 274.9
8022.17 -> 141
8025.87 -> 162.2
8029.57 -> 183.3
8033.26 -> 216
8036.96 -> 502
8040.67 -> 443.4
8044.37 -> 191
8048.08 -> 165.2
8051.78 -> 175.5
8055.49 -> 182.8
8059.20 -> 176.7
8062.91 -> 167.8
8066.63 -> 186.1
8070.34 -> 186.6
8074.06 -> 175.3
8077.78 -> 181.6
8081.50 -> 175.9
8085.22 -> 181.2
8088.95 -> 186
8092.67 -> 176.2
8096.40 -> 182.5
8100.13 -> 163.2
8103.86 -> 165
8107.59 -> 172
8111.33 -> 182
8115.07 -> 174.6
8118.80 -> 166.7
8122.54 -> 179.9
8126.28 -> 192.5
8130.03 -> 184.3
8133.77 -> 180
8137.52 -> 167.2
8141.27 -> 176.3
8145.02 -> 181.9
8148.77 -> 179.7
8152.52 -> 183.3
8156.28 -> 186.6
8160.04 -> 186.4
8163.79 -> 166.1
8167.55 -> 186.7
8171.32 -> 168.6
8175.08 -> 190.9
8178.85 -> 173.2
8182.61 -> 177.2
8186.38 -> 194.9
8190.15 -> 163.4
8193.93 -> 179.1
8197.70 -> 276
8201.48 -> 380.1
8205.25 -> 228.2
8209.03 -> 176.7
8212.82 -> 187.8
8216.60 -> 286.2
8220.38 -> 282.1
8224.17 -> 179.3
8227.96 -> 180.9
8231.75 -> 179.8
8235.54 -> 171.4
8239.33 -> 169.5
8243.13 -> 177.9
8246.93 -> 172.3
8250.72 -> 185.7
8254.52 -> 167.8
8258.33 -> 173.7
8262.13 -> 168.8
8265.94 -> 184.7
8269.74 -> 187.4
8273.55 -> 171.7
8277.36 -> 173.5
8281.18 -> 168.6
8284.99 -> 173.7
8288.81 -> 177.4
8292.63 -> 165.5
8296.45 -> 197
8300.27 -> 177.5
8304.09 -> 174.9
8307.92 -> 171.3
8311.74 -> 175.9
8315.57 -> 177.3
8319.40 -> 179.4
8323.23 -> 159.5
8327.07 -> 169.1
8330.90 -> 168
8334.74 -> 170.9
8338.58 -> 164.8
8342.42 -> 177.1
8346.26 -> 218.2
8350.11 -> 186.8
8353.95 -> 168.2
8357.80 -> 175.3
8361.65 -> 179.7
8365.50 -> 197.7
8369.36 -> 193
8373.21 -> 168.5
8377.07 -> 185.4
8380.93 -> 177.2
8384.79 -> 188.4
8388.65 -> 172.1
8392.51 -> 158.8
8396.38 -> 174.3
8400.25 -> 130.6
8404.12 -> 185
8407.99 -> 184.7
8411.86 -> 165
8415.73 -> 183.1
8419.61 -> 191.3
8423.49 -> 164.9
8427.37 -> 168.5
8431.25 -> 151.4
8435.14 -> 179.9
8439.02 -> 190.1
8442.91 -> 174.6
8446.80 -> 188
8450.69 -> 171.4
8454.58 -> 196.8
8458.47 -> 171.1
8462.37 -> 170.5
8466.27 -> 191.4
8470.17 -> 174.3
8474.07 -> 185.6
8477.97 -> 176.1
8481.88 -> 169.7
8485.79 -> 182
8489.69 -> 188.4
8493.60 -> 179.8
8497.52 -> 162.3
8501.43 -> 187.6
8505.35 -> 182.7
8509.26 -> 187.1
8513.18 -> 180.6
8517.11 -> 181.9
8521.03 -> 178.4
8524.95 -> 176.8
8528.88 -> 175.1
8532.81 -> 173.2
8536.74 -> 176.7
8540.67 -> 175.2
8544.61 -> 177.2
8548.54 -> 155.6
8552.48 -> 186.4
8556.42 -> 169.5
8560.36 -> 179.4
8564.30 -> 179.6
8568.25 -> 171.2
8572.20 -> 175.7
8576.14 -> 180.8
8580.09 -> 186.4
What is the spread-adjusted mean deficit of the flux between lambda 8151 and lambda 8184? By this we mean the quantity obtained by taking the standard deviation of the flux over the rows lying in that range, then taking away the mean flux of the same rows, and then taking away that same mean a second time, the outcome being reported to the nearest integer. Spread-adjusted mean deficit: -351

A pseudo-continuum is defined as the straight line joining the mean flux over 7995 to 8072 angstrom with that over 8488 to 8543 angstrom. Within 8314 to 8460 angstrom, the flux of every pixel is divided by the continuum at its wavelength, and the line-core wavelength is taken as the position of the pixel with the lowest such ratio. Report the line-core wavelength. 8400.25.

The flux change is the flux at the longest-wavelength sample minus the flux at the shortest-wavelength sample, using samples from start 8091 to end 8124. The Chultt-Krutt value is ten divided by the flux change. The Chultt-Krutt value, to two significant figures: 2.7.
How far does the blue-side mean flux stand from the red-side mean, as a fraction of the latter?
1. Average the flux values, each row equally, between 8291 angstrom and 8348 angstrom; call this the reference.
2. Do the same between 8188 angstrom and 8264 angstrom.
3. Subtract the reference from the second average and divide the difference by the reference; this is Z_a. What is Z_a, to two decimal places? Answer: 0.16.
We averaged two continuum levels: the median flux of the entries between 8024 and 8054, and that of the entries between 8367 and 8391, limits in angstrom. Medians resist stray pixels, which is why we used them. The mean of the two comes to 184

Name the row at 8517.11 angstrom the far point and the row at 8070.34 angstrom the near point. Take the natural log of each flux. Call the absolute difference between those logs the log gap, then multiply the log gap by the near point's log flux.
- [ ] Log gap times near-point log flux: 0.1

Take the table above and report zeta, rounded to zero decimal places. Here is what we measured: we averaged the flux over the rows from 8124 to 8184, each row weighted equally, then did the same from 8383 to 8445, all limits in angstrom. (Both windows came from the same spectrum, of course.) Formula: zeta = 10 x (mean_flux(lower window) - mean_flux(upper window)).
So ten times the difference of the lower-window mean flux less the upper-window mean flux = 74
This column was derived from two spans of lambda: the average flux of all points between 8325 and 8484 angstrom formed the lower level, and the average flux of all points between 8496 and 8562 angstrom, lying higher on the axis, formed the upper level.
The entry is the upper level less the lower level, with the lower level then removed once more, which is -177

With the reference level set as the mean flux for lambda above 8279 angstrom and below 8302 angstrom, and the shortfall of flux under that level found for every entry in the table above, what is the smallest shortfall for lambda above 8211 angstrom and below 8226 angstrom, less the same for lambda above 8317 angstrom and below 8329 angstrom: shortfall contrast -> -107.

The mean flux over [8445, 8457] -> 185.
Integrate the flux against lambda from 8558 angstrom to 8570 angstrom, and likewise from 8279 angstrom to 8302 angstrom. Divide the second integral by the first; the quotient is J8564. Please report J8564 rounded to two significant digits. 1.9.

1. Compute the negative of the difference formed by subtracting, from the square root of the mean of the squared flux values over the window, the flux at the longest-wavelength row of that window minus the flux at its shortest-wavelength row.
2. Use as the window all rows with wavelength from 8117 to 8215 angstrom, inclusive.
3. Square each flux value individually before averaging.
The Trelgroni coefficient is -177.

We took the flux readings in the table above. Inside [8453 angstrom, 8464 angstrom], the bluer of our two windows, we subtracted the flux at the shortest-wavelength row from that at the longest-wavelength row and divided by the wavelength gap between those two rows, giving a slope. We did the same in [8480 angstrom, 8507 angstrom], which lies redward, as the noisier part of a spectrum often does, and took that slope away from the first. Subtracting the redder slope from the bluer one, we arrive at -3.9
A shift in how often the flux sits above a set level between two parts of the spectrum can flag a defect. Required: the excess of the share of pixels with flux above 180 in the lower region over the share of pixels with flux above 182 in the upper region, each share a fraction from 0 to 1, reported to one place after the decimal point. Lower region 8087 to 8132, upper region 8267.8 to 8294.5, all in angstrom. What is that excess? 0.3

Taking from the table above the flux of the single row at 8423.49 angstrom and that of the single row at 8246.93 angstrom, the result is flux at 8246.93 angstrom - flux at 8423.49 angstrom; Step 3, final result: 7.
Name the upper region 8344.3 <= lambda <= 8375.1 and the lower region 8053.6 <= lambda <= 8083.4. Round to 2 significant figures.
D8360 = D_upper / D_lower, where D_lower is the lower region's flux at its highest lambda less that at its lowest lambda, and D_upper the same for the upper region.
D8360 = 7.2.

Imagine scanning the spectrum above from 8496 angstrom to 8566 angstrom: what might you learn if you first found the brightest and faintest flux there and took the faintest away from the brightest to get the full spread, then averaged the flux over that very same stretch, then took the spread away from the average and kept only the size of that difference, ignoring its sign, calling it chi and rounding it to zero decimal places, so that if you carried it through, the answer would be 145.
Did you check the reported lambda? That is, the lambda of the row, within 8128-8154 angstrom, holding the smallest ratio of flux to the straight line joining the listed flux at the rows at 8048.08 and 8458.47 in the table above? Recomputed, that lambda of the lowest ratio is 8137.52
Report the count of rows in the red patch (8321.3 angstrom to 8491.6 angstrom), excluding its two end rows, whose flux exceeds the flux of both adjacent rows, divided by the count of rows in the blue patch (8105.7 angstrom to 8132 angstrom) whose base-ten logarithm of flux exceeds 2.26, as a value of 5.0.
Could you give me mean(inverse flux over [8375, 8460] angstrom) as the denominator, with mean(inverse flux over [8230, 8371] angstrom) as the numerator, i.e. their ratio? 0.98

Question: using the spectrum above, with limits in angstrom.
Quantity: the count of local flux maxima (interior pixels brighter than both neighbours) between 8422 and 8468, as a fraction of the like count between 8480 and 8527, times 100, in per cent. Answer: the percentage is 100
